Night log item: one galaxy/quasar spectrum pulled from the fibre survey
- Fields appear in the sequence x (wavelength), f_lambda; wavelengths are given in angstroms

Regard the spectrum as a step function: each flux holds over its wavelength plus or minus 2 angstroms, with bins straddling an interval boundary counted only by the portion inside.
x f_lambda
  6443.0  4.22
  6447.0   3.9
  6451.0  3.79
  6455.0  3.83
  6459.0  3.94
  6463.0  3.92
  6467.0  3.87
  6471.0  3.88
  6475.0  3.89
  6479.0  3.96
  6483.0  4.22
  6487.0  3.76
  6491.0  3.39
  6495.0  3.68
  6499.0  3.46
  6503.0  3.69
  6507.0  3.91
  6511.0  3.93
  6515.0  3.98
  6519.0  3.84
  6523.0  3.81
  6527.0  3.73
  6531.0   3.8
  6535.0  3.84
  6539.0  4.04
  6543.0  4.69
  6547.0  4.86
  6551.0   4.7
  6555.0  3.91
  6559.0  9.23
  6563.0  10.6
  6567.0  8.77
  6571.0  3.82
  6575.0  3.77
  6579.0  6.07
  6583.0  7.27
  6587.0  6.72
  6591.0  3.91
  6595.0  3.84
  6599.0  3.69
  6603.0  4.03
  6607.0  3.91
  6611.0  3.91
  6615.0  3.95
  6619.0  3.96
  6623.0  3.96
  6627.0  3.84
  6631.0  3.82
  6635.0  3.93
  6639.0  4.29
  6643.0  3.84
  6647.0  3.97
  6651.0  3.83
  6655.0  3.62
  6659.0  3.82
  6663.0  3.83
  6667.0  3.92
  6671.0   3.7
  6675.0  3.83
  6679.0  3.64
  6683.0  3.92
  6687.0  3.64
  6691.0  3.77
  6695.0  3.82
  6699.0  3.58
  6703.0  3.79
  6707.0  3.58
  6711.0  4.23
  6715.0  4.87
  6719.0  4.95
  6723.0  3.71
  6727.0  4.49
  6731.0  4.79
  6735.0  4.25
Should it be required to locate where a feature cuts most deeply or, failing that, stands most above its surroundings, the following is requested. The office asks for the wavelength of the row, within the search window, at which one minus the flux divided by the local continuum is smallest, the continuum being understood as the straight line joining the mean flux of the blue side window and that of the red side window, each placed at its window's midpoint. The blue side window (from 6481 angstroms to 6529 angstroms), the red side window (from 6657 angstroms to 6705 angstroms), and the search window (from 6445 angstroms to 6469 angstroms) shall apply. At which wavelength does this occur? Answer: 6459.0 angstroms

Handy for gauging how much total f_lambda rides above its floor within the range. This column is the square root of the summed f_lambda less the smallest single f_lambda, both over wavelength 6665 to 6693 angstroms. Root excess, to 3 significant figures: 4.77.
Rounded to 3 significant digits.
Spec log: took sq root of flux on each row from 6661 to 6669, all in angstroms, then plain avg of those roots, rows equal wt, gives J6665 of 1.97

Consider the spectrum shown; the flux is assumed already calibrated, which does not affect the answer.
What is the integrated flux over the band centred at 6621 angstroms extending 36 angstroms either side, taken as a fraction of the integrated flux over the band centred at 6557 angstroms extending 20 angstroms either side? 1.3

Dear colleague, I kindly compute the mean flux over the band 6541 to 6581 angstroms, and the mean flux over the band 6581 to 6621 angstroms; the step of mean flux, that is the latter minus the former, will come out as -1.5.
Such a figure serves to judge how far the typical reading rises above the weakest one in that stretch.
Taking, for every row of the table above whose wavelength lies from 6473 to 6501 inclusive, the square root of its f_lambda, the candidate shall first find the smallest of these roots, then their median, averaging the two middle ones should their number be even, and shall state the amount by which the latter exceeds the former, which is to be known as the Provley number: 0.10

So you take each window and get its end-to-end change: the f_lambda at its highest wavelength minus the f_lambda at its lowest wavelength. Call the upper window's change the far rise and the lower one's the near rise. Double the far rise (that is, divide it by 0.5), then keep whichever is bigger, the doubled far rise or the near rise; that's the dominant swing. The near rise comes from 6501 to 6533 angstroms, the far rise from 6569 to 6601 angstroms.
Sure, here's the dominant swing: 0.11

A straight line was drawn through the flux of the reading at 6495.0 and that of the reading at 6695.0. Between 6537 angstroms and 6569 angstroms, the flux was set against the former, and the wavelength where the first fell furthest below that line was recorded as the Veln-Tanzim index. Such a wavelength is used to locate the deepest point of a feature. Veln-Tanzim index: 6555.0 angstroms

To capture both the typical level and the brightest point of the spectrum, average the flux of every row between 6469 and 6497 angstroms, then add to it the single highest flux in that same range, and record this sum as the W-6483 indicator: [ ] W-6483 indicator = 8.0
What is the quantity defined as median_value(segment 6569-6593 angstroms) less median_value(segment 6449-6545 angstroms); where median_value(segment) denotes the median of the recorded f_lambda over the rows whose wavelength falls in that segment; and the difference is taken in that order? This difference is 1.1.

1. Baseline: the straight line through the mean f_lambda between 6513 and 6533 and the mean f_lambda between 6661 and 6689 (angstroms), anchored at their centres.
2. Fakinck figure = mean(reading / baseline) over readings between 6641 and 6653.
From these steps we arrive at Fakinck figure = 1.02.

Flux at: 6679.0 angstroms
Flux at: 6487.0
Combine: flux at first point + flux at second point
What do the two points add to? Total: 7.4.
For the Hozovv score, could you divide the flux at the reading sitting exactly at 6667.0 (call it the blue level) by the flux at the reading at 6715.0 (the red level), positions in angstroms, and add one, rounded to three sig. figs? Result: 1.80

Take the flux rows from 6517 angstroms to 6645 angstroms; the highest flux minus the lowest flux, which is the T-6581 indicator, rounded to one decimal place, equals 6.9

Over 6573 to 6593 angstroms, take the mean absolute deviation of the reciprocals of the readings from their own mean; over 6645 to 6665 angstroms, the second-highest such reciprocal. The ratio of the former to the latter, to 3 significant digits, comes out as 0.202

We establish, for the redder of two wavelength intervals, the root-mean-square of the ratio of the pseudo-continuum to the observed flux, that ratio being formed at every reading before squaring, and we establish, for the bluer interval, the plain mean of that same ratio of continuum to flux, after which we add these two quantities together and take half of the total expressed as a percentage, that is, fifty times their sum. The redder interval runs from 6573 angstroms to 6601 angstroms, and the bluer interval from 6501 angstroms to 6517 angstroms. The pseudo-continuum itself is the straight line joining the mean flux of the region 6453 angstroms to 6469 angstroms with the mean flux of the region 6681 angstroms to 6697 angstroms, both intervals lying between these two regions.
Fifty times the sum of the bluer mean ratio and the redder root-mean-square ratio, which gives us 92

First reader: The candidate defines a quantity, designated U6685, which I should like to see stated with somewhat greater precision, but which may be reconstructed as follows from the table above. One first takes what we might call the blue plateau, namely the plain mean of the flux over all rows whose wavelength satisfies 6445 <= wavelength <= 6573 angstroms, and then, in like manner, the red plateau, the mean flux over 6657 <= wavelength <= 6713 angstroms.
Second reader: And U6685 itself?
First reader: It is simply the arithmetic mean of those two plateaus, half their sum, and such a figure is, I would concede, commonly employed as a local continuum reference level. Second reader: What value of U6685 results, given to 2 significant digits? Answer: 4.1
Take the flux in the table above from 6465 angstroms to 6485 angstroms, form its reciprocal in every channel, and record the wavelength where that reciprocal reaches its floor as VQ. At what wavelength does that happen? 6483.0 angstroms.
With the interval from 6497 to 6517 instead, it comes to 6515.0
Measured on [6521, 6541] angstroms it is 6539.0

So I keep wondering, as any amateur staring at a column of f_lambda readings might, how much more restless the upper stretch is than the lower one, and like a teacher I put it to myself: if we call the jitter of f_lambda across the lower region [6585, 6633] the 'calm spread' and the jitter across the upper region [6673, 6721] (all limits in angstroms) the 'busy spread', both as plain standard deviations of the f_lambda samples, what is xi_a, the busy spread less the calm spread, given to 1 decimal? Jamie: -0.3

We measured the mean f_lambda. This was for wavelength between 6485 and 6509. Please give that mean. 3.6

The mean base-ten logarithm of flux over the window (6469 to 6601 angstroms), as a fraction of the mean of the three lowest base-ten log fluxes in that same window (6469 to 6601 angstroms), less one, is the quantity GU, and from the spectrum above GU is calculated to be 0.19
